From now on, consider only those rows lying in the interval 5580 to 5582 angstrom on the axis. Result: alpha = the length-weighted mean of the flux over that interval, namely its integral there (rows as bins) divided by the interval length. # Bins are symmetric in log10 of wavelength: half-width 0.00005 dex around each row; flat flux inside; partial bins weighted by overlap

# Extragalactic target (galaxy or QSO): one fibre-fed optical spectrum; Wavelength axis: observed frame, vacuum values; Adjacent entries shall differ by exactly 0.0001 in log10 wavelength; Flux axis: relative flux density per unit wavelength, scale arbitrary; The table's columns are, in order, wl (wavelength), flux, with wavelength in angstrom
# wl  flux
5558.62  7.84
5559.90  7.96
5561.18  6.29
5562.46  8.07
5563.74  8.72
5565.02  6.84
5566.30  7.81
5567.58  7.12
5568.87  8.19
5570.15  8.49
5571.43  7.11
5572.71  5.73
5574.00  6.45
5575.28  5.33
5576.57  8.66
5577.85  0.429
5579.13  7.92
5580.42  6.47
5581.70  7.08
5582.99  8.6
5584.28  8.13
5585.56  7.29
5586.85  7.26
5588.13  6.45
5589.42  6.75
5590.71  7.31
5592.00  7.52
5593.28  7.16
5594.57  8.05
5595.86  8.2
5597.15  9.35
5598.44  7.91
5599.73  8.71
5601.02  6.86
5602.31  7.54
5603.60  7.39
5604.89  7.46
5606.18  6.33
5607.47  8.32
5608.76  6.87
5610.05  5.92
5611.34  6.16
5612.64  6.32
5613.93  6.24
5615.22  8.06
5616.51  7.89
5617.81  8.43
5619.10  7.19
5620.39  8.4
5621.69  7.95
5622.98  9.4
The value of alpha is 6.8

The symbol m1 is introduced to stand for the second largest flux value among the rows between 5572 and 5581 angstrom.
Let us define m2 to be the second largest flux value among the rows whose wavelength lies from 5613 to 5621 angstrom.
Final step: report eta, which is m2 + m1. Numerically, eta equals 16.3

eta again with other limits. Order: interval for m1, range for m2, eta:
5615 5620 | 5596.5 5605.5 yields 16.8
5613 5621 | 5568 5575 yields 16.6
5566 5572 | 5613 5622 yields 16.6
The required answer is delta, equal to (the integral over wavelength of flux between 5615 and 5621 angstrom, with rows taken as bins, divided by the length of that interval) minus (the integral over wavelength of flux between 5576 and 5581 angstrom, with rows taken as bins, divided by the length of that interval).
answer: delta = 2.2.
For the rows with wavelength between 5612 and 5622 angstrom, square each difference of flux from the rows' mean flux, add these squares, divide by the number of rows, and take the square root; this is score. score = 0.82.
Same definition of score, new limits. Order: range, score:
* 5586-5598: 0.82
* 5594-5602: 0.76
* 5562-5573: 0.89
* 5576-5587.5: 2.38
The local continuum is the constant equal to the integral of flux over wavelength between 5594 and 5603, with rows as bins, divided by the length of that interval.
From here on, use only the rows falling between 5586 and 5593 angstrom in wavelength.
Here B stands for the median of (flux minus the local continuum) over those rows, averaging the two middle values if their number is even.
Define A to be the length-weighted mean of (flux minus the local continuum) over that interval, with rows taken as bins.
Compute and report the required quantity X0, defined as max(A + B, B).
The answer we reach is -0.8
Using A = -1.0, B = -0.82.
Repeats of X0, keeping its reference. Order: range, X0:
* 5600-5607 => -0.7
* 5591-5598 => 0.0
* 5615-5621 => 0.0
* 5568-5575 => -1.0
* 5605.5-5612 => -1.8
